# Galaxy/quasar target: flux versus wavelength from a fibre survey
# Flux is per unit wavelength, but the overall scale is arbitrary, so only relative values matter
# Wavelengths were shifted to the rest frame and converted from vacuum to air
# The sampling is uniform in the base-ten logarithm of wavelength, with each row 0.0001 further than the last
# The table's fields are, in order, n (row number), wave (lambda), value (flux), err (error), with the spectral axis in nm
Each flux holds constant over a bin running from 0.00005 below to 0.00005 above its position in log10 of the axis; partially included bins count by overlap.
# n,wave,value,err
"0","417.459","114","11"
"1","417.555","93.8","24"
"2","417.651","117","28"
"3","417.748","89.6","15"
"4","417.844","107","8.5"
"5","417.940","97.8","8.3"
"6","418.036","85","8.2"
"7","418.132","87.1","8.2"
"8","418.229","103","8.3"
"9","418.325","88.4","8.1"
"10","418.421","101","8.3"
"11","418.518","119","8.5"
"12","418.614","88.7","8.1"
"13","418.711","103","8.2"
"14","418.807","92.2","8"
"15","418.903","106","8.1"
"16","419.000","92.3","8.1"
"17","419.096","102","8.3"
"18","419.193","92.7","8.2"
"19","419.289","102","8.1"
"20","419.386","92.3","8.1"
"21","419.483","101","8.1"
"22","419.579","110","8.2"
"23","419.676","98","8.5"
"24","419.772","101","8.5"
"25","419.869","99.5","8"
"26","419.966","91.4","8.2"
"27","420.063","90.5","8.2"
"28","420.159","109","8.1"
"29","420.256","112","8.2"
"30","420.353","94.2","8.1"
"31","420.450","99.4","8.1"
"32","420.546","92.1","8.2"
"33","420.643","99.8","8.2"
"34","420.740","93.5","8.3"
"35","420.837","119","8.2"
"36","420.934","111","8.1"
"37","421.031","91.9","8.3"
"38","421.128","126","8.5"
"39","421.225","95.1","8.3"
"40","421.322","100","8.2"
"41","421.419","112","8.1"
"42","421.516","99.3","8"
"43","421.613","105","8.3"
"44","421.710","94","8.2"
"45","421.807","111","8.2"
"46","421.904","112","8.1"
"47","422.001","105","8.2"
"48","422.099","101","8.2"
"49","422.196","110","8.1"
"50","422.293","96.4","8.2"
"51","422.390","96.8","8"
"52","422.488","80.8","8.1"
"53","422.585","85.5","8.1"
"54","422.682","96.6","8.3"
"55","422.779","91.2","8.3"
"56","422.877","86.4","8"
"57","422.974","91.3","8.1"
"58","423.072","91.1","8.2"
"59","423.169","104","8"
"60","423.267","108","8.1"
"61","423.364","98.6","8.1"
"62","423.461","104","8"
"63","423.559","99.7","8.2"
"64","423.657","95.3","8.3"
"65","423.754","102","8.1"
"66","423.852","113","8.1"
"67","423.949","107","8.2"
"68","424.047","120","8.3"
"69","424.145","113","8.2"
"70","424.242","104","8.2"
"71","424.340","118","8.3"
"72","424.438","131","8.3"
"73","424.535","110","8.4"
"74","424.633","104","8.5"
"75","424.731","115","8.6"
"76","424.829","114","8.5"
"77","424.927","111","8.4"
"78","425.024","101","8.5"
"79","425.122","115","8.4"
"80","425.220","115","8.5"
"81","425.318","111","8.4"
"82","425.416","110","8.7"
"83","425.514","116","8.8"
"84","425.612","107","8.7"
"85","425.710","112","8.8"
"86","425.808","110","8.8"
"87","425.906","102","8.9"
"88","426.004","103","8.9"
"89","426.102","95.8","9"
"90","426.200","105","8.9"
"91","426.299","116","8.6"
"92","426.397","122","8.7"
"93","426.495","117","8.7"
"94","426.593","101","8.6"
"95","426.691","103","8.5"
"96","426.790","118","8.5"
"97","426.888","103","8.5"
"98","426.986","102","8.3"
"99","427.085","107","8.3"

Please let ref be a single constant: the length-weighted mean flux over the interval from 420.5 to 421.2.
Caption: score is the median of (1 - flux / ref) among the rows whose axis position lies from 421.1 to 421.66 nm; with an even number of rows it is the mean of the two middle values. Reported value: 0.02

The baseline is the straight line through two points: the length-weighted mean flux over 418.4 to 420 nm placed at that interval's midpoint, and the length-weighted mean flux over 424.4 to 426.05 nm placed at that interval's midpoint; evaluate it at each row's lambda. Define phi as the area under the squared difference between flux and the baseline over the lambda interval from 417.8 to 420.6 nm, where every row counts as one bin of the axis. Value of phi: 186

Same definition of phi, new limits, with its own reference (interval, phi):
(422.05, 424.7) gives 349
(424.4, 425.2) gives 59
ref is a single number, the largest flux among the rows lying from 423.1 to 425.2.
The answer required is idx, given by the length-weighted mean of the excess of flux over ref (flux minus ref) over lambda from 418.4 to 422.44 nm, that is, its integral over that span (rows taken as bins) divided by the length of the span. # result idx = -29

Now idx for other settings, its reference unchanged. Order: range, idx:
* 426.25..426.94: -20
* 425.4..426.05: -22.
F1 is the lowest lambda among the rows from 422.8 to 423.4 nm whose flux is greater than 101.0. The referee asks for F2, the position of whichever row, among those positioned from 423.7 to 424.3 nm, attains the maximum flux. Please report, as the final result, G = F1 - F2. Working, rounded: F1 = 423.169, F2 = 424.047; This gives -0.88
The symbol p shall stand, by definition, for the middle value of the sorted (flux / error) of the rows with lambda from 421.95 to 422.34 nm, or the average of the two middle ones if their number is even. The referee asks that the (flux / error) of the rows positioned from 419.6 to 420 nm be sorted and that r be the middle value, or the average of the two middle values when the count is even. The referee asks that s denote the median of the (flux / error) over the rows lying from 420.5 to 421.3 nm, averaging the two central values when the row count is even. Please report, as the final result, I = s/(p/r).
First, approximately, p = 12.6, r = 11.7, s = 11.8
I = 11.0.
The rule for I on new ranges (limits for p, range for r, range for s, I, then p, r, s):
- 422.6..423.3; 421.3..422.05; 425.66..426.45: 13.7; 11.3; 12.7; 12.1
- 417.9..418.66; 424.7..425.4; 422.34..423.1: 13.0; 11.4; 13.4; 11.0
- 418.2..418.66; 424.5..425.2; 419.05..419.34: 13.3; 12.2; 13.2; 12.3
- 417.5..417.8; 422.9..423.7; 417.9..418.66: 33.1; 4.2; 12.2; 11.4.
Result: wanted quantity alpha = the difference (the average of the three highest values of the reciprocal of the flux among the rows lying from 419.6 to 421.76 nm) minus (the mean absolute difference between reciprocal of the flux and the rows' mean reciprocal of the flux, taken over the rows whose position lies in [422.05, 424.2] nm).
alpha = 0.0102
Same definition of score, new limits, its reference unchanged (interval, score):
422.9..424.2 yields 0.00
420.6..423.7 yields 0.05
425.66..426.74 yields -0.01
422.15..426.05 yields -0.01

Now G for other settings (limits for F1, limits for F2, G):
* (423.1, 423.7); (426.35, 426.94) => -3.23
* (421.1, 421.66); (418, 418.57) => 2.61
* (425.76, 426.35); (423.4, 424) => 1.96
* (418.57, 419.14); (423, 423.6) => -4.56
